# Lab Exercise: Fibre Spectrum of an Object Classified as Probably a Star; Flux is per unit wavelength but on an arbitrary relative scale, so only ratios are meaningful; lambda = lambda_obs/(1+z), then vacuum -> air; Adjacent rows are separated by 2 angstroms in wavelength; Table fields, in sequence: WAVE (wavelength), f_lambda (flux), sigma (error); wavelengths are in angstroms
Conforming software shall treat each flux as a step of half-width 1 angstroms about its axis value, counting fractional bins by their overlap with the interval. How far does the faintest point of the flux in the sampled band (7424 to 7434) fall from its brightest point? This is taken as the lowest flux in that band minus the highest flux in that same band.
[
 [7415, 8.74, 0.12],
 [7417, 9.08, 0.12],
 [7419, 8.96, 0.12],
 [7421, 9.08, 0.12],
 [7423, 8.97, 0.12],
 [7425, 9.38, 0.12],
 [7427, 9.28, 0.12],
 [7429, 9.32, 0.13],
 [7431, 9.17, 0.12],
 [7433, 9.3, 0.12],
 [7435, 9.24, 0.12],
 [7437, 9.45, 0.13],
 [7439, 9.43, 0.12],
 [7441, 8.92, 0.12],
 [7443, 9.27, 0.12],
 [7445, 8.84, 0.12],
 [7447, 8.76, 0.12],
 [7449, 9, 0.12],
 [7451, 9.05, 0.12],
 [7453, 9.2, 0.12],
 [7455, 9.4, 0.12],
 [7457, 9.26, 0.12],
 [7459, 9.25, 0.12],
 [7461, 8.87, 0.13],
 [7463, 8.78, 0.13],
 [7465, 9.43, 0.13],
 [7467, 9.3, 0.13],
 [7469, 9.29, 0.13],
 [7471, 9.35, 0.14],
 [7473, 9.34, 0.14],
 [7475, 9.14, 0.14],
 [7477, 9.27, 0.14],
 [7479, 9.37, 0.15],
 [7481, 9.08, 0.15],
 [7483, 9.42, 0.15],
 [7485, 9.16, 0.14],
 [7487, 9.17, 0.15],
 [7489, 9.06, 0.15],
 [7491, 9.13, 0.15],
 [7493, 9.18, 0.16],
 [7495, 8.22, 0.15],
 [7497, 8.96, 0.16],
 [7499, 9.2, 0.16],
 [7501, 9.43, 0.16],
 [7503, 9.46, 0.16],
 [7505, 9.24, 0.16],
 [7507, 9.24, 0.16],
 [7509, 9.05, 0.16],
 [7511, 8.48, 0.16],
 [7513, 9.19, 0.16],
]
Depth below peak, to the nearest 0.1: -0.2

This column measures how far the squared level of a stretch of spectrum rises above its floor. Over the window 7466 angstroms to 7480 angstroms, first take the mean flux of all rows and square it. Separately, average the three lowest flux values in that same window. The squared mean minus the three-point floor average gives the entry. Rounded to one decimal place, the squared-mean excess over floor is 77.2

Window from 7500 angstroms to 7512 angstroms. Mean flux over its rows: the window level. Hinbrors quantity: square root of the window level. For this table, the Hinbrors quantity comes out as 3.02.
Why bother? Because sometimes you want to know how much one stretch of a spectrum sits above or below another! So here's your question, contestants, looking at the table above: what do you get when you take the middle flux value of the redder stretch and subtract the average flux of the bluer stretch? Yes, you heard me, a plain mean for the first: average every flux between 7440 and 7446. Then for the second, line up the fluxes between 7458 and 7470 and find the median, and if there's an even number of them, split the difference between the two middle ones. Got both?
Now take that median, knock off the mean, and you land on 0.26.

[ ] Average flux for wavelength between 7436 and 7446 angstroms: 9.18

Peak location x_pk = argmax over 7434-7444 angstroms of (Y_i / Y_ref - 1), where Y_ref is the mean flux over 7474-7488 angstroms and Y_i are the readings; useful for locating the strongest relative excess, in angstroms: 7437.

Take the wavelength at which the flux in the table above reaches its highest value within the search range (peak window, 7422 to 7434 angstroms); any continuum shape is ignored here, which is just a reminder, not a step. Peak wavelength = 7425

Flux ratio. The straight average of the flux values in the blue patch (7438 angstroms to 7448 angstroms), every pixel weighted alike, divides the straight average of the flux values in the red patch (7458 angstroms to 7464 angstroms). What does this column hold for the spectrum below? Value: 0.99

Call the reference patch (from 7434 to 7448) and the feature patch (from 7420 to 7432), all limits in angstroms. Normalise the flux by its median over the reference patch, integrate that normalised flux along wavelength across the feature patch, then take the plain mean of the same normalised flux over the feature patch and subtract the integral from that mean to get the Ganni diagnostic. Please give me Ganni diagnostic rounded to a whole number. -11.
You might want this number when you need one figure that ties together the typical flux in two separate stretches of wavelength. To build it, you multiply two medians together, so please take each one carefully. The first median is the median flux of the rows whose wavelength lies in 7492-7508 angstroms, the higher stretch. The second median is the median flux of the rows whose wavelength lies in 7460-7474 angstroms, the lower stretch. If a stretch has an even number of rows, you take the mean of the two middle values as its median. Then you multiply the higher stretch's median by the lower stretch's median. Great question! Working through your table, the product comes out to 85.7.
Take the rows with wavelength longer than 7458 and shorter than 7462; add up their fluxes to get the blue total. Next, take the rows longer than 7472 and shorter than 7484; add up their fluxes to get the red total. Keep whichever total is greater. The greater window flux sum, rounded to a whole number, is 56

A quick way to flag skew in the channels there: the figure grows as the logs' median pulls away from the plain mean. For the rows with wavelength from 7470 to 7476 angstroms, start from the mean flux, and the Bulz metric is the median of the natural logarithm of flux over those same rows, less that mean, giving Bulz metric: -7.042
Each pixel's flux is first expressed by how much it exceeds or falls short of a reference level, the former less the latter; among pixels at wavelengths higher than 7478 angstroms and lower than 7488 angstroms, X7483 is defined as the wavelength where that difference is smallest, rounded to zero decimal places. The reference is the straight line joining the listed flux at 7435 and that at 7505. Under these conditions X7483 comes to 7481 angstroms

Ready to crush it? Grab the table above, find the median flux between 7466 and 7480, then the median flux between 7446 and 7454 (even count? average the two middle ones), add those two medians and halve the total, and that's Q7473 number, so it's 9.16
